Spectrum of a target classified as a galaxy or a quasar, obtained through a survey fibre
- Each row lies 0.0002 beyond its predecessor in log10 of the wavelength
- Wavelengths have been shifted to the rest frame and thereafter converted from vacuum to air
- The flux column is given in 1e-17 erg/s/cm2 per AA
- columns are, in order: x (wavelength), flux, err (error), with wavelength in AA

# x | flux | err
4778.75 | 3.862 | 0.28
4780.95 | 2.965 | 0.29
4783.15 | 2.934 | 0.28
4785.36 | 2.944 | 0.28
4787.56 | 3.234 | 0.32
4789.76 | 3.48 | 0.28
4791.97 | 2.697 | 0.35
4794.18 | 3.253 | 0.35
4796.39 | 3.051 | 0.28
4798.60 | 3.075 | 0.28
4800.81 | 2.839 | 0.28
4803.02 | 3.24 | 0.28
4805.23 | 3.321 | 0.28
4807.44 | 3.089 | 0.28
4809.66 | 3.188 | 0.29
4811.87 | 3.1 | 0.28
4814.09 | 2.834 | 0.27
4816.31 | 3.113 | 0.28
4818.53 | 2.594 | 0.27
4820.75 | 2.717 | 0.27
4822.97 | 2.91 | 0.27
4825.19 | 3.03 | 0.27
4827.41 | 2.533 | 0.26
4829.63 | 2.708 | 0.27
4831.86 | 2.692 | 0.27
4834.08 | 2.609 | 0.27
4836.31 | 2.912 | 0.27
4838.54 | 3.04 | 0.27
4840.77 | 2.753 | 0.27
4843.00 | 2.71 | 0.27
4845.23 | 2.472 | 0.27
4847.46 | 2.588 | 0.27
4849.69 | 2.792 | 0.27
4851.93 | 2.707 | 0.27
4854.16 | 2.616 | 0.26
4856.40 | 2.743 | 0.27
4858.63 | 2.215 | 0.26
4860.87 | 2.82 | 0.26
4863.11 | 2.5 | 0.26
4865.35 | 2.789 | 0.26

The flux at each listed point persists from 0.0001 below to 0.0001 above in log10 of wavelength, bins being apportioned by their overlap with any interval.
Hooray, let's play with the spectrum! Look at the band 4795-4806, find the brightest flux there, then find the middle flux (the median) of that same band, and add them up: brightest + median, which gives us 6.4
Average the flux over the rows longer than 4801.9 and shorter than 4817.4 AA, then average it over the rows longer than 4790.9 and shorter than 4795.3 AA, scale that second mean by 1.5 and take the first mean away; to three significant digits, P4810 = 1.34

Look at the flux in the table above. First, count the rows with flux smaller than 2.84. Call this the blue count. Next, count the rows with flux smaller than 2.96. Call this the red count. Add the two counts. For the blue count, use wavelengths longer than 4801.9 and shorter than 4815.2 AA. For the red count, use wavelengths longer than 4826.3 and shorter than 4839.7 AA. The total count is 6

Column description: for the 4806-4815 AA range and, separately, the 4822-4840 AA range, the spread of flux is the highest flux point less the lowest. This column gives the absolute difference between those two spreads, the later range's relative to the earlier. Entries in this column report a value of 0.15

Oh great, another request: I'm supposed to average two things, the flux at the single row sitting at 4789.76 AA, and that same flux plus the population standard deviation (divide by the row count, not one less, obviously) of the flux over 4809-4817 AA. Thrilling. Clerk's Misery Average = 3.5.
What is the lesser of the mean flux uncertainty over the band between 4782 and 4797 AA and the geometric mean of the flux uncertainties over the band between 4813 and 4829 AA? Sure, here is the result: 0.270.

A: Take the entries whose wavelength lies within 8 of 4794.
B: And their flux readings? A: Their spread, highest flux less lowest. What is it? 0.8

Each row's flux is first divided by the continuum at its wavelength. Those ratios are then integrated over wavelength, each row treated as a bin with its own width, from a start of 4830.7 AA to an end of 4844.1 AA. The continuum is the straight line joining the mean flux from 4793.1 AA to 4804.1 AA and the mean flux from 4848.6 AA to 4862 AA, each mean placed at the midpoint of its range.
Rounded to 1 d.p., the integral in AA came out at 13.4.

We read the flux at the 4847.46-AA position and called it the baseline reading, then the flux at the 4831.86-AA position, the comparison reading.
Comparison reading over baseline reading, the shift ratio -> 1.04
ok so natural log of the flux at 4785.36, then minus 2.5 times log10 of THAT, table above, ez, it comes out -0.083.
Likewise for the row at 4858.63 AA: 0.249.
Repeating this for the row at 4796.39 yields -0.119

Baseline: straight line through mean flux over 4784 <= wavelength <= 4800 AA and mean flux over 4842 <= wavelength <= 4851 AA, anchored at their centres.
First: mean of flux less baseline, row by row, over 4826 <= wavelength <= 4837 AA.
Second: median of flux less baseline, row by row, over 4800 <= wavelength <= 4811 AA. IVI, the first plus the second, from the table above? 0.16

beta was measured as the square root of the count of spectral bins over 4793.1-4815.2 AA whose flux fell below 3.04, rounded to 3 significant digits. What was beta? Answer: 1.41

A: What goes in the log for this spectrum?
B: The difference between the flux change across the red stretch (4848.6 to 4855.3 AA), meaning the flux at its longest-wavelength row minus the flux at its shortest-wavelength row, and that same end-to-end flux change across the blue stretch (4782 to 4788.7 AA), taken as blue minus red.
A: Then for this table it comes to 0.5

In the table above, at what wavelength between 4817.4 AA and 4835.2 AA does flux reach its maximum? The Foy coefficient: 4825.19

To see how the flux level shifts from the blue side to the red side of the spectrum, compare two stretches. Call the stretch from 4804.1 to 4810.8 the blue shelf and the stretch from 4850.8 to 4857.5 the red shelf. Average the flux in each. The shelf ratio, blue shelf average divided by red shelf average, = 1.19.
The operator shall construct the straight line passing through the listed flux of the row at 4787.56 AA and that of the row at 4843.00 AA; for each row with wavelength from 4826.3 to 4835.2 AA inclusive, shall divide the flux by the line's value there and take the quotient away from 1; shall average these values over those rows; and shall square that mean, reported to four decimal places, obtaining 0.0045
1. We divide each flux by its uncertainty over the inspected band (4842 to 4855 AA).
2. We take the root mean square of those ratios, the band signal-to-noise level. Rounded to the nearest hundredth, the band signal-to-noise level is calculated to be 9.88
